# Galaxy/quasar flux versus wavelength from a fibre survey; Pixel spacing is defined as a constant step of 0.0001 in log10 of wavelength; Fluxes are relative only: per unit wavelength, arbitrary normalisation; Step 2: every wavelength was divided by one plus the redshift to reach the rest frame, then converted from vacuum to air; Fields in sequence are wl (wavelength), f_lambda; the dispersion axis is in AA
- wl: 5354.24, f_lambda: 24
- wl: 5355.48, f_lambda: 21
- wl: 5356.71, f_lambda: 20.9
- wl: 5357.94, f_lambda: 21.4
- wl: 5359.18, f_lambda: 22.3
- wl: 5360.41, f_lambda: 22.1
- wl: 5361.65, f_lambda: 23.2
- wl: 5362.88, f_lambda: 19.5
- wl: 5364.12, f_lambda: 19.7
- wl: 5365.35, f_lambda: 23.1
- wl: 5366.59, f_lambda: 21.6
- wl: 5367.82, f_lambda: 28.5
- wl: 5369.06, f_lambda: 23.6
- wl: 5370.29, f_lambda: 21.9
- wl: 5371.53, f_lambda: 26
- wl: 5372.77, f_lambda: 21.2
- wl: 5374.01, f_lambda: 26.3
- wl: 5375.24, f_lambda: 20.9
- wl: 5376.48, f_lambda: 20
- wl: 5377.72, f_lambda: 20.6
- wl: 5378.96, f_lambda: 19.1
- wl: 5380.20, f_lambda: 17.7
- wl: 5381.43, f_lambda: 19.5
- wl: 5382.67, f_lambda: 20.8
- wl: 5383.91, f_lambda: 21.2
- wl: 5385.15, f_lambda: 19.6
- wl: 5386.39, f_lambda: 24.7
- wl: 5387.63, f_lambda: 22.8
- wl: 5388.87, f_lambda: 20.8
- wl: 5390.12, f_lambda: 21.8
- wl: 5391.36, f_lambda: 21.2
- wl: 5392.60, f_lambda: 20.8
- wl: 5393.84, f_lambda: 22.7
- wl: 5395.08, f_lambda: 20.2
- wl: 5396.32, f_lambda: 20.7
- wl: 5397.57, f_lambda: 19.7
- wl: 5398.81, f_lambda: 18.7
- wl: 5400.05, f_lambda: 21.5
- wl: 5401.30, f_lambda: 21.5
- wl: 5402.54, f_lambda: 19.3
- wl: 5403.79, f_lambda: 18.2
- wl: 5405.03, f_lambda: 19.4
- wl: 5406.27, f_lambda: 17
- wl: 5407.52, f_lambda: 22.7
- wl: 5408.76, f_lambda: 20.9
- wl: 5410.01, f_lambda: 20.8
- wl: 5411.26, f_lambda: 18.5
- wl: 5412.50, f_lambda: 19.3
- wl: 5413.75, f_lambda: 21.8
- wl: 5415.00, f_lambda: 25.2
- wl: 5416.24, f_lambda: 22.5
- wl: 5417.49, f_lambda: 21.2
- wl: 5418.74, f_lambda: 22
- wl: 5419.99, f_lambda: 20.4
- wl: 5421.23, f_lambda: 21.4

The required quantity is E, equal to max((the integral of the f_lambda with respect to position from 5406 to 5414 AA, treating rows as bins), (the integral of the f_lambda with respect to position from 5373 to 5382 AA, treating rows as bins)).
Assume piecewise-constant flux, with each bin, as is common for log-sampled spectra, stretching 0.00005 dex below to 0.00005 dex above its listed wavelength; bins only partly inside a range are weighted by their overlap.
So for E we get 186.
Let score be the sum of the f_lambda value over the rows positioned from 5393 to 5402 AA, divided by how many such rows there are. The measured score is 20.7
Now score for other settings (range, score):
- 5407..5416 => 21.3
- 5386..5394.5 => 22.1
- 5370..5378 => 22.4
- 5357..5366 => 21.6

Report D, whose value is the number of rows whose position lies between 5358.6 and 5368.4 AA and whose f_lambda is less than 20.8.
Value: 2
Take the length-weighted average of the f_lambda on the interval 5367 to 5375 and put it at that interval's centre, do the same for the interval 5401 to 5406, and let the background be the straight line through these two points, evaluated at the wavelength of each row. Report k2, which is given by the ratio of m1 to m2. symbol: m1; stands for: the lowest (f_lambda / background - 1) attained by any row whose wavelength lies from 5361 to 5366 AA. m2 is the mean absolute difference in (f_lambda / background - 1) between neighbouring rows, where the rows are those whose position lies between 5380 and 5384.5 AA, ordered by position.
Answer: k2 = -4.1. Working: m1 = -0.239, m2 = 0.059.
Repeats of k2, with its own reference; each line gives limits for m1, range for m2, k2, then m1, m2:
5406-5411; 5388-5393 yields -3.6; -0.100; 0.028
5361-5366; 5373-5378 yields -2.5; -0.239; 0.094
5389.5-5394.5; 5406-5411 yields -0.1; -0.010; 0.135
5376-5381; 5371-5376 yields -1.1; -0.228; 0.210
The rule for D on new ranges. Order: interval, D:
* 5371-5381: 4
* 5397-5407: 6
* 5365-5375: 0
